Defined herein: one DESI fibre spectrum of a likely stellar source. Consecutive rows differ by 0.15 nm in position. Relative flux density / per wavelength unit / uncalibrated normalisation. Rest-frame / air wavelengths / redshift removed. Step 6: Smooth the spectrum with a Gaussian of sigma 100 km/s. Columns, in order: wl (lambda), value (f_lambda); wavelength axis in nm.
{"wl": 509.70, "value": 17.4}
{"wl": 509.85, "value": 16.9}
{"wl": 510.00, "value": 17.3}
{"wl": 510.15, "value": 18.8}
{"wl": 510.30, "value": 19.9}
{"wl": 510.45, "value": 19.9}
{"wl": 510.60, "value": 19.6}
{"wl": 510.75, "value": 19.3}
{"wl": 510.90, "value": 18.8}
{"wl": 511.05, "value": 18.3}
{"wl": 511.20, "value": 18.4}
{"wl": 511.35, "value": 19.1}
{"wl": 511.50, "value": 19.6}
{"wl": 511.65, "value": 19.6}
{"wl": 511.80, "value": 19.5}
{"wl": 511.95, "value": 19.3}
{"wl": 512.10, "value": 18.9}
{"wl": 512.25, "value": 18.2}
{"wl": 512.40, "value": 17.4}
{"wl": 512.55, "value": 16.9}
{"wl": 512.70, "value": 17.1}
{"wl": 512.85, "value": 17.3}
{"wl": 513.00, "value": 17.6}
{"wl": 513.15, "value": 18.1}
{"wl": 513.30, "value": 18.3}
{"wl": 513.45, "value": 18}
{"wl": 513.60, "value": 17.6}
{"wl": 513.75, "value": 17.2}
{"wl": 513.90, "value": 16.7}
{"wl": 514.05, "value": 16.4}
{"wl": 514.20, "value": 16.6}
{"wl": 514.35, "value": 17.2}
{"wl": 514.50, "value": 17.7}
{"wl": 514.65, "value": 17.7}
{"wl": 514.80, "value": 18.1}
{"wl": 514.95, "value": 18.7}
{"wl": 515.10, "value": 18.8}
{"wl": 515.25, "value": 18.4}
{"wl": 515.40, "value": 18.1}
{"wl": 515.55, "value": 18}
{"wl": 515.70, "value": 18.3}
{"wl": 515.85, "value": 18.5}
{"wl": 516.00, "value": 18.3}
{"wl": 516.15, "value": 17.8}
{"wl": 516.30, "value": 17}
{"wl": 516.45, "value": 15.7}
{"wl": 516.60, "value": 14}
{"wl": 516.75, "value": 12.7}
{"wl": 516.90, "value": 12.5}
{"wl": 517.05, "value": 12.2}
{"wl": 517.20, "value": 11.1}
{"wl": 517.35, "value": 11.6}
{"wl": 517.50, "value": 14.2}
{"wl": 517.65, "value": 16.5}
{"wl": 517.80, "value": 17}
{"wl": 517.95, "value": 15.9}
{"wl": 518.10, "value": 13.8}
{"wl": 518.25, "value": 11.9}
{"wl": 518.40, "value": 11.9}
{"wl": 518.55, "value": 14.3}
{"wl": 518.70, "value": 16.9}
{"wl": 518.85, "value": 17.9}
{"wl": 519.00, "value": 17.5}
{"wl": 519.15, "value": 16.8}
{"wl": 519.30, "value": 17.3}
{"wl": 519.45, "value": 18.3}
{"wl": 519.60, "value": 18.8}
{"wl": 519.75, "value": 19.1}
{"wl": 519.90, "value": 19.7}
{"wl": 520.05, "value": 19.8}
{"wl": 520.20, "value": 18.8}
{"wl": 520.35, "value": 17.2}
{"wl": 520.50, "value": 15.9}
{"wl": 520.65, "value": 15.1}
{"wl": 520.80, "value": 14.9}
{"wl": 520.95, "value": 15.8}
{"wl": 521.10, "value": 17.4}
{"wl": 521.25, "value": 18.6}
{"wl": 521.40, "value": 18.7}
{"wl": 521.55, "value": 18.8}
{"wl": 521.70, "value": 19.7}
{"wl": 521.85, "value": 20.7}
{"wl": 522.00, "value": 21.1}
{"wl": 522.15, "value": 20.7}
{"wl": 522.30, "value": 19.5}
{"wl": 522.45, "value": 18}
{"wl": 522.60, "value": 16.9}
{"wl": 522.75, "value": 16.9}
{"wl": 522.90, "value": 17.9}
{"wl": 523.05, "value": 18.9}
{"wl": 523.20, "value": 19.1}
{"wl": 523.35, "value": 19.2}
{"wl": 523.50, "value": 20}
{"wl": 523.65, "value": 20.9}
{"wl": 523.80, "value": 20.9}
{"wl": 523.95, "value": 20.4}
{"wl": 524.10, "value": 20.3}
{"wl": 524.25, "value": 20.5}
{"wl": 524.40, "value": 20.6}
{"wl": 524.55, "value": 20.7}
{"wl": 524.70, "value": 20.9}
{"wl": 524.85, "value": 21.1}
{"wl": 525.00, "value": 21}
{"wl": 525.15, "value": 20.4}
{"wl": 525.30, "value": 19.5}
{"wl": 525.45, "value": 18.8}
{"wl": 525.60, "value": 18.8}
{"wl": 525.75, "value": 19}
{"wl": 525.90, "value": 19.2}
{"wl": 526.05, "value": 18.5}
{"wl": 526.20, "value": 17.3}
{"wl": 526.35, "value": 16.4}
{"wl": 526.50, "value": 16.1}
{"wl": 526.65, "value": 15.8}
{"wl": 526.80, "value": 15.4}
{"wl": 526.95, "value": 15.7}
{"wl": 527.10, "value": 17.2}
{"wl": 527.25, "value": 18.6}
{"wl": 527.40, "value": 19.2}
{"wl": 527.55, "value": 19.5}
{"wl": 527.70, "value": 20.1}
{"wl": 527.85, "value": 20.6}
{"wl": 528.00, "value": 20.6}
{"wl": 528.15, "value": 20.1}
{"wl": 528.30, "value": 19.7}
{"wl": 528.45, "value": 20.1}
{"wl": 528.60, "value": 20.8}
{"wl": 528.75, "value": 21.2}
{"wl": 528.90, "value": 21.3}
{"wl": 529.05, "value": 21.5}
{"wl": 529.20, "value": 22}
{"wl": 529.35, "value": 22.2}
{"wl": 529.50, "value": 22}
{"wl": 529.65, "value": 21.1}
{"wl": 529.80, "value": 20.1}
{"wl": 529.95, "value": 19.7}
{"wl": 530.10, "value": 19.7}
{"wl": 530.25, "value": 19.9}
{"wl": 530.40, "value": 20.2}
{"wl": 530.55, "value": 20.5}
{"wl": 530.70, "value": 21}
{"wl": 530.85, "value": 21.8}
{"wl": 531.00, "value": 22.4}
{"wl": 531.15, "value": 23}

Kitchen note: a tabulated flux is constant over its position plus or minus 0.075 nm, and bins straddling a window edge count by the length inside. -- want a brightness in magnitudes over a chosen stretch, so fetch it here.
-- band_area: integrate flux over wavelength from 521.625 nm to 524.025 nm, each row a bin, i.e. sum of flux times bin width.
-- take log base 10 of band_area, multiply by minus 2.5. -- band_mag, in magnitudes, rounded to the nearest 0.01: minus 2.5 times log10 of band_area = -4.17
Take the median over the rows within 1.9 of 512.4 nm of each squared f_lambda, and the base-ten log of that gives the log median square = 2.52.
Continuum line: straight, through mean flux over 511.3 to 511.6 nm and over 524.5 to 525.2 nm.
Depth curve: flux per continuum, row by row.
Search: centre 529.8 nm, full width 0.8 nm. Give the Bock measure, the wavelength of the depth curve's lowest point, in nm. 530.10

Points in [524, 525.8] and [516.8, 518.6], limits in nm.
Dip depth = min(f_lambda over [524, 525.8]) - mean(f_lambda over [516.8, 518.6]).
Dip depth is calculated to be 5.2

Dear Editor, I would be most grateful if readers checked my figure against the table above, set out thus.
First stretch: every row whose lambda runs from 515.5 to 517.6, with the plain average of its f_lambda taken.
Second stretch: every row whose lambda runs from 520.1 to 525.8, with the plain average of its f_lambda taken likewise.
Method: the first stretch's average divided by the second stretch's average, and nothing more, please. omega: 0.79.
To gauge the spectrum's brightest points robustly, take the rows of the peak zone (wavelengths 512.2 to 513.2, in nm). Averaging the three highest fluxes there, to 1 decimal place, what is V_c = 18.0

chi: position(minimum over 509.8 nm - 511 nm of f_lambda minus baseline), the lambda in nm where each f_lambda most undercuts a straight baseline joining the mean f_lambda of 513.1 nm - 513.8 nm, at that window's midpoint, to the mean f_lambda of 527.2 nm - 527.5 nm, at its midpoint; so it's 509.85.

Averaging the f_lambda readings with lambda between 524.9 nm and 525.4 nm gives 20.3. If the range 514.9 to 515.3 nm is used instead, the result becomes 18.6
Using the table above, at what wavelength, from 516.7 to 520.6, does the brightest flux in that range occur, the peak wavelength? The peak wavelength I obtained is 520.05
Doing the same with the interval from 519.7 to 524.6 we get 522.00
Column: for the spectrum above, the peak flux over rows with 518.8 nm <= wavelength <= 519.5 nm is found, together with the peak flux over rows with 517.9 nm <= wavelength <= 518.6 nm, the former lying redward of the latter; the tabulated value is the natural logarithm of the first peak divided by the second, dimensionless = 0.14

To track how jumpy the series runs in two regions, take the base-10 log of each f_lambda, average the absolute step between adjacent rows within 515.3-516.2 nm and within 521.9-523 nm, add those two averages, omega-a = 0.026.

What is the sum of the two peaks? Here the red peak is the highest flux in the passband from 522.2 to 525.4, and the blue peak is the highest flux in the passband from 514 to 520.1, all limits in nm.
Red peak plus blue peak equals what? 40.9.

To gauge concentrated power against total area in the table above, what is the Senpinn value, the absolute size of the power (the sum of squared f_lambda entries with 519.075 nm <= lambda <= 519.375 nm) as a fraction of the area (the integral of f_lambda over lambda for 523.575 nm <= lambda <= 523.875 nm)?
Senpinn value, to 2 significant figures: 93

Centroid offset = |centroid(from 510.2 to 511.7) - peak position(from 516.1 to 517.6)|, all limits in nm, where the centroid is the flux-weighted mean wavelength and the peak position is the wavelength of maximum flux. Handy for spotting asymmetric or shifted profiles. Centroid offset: 5.18 nm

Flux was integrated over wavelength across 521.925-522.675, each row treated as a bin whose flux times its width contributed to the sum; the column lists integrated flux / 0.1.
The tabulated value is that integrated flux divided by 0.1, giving 144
